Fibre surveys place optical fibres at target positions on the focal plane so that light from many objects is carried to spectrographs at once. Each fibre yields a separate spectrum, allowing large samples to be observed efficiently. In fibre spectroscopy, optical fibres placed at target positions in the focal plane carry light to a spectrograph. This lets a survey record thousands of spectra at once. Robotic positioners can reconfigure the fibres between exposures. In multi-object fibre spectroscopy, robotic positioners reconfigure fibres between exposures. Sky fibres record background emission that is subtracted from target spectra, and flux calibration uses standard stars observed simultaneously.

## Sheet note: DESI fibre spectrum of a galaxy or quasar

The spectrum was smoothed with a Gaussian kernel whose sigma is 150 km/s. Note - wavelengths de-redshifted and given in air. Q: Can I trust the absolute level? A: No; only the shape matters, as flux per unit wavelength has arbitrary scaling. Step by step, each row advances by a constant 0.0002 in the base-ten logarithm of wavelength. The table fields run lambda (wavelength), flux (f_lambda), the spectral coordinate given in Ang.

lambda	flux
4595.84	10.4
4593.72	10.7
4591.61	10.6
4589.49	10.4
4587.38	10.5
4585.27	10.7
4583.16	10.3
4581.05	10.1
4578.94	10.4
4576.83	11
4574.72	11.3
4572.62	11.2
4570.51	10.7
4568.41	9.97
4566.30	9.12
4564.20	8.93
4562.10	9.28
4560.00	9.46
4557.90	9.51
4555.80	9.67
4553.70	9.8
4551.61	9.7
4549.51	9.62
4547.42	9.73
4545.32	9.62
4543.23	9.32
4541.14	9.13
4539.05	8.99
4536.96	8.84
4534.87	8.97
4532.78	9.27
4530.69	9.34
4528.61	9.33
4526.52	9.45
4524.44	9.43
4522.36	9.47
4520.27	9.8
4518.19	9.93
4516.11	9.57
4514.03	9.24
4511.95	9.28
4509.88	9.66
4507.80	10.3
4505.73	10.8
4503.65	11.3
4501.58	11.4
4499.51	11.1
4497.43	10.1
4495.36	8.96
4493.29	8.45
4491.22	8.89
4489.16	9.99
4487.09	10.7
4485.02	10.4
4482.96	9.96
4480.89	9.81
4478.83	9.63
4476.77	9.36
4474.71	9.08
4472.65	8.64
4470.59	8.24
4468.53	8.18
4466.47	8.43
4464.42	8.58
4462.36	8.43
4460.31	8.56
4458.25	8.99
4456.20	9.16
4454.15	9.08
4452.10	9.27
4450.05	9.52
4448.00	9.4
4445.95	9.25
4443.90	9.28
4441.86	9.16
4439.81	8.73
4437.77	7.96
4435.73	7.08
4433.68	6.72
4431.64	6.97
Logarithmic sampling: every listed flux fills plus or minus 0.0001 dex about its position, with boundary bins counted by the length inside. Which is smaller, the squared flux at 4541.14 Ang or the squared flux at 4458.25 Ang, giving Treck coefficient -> 81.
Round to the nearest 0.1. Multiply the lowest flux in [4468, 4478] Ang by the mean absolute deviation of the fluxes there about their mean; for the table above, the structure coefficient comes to 3.4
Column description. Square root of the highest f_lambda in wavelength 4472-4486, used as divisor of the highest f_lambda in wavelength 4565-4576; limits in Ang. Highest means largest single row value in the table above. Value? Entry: 3.50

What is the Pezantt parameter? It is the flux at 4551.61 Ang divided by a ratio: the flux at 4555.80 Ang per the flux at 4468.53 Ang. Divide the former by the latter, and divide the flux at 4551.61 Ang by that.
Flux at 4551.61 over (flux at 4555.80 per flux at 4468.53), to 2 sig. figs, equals 8.2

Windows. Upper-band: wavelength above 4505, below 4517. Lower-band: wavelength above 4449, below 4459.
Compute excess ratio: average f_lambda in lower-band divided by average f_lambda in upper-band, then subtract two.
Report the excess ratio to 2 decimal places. -1.06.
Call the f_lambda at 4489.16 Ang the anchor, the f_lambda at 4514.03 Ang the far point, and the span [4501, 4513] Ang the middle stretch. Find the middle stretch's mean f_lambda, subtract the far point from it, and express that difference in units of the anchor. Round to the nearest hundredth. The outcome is 0.12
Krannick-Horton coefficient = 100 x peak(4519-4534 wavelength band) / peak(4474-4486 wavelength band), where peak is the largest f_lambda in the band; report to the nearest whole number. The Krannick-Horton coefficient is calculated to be 94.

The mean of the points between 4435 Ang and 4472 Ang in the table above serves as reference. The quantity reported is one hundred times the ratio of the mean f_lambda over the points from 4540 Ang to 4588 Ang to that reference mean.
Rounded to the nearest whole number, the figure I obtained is 114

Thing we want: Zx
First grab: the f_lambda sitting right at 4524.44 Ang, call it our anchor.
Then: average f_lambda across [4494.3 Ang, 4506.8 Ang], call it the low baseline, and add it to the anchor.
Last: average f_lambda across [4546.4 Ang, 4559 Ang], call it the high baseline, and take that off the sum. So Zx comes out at 10.4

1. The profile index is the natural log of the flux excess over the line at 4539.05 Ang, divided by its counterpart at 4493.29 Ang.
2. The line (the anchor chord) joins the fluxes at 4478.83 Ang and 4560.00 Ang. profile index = -0.81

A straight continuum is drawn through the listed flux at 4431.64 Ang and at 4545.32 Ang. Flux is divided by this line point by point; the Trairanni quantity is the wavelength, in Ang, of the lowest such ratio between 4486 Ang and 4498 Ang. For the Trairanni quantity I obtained 4493.29 Ang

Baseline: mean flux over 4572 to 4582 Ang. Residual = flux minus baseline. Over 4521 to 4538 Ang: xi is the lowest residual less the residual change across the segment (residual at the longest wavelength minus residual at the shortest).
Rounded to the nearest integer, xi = -1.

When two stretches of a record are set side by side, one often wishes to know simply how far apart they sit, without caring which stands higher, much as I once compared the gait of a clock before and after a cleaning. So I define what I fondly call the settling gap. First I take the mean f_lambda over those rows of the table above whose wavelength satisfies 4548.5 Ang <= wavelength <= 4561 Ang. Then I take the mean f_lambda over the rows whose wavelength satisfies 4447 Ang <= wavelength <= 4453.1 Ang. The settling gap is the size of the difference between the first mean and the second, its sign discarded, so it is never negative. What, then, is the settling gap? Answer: 0.23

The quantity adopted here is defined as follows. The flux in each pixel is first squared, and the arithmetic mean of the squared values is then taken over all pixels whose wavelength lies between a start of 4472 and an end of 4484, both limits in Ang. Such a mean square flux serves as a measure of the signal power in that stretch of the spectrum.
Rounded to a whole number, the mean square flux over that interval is 89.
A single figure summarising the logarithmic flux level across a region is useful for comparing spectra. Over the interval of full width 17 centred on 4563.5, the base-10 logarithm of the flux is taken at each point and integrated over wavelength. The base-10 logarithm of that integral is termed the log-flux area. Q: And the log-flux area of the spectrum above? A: 1.22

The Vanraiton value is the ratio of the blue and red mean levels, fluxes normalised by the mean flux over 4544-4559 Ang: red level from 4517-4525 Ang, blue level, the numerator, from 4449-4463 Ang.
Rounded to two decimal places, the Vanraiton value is 0.93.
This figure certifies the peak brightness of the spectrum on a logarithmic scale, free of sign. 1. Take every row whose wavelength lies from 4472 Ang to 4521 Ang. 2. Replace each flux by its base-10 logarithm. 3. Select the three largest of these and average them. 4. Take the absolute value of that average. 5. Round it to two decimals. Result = 1.05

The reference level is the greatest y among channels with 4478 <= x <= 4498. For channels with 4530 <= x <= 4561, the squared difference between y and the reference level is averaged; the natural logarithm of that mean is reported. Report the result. 0.58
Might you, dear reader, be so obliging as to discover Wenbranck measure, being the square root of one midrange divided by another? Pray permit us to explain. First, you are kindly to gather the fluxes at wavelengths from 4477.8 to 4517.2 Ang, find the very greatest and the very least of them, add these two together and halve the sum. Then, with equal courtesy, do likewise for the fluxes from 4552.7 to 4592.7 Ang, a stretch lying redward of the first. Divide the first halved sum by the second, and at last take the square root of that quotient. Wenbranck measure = 0.991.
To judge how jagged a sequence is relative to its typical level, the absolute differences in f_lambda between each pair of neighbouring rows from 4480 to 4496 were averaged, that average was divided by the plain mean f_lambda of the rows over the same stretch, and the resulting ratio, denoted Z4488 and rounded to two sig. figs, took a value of 0.054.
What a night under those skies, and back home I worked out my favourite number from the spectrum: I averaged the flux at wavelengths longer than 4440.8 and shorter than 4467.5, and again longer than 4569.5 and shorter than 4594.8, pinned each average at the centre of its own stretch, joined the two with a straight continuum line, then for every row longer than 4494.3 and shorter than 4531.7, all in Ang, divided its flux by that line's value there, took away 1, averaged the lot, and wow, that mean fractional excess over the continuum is 0.02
